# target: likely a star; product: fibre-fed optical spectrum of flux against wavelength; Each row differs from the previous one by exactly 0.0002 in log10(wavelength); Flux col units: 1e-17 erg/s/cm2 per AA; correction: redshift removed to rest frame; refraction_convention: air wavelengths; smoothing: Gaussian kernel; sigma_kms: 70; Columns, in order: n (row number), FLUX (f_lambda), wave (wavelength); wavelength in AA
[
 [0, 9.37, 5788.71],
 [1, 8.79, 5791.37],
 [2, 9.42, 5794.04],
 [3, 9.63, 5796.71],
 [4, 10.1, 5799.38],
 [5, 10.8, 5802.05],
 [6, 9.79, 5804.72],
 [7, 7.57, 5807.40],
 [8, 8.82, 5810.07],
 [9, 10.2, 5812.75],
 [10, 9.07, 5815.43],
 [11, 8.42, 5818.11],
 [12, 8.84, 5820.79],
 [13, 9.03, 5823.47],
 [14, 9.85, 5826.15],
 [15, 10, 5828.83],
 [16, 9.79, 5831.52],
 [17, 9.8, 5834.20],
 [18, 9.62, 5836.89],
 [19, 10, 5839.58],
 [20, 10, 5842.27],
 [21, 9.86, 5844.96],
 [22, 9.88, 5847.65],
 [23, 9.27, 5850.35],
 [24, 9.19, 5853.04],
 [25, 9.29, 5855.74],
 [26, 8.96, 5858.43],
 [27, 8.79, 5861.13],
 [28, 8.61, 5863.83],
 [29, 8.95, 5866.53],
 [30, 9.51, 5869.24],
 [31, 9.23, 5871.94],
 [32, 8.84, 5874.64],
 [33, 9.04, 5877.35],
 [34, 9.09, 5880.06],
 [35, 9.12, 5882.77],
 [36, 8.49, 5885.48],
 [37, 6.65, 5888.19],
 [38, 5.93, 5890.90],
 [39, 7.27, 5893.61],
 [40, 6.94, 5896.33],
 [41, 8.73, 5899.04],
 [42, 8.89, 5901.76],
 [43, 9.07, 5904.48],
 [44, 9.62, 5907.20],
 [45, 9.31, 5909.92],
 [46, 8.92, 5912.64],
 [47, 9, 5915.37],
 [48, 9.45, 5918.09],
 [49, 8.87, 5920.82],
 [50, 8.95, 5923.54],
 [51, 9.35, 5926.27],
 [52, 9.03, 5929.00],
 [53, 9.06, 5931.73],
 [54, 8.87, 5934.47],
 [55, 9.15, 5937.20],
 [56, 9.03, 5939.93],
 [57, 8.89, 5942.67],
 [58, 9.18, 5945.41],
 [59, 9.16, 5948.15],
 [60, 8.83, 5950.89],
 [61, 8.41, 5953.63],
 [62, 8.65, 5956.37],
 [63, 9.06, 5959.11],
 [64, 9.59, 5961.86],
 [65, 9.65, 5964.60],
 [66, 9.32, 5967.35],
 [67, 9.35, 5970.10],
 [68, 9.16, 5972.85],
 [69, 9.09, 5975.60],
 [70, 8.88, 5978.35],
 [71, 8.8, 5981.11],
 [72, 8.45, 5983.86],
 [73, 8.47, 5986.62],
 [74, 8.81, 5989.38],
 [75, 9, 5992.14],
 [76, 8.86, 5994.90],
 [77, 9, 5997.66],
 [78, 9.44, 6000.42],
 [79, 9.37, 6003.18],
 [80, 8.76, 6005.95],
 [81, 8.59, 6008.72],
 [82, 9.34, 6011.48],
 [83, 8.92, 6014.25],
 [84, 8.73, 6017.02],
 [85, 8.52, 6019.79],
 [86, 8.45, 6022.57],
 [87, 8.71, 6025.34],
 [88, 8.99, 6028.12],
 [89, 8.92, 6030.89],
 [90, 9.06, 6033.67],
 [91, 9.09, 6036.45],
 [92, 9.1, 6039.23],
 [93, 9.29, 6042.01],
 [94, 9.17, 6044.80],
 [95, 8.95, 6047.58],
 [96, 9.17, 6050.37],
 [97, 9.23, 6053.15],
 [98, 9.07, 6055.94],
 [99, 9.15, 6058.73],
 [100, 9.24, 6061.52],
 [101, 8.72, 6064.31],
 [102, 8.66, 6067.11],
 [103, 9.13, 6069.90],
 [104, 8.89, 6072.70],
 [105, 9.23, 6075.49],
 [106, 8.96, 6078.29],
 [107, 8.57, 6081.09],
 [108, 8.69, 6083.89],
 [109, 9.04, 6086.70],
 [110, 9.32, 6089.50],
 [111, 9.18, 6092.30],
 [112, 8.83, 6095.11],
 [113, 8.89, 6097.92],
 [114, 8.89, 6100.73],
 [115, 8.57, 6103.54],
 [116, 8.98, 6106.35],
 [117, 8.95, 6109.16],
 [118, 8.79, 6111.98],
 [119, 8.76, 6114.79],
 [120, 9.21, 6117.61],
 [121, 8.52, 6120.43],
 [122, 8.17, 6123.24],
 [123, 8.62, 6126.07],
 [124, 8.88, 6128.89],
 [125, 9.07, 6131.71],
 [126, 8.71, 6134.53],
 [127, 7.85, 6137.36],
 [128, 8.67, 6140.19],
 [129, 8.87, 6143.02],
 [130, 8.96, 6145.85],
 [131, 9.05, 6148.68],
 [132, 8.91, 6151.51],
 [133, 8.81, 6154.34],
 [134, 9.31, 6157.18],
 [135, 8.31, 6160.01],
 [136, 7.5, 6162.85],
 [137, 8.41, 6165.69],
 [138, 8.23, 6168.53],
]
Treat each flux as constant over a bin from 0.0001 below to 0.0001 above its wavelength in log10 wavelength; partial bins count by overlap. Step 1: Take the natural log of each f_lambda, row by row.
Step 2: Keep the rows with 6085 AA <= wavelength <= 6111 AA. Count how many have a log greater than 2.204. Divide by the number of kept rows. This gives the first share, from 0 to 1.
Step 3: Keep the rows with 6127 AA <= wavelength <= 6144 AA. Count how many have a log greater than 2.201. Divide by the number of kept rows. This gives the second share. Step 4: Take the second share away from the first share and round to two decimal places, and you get 0.06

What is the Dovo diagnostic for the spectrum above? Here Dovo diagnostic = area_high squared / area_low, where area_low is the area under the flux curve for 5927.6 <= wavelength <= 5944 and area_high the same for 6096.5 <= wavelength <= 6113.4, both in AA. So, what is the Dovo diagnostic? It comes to 151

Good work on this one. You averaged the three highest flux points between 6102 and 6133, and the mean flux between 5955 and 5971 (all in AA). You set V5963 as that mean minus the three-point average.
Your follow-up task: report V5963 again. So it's 0.2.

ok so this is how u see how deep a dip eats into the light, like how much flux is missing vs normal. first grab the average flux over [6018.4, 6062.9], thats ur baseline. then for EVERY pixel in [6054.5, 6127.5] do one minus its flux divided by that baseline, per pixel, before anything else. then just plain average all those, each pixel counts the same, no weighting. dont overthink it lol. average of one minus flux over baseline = 0.013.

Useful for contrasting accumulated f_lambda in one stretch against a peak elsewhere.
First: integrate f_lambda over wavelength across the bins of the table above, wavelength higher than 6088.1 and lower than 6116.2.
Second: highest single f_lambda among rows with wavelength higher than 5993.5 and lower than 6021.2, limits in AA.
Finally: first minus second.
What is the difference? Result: 241.1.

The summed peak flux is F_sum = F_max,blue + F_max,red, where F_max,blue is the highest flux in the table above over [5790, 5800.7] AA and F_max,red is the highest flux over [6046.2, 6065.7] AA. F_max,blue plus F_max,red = 19.3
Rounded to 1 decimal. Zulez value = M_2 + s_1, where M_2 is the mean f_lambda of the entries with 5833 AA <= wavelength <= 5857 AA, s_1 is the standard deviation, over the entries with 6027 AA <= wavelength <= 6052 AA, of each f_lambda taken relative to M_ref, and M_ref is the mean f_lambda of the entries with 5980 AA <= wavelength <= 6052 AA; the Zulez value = 9.8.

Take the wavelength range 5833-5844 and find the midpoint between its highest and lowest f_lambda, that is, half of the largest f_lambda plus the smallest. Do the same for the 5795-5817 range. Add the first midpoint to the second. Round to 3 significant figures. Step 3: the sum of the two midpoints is 19.0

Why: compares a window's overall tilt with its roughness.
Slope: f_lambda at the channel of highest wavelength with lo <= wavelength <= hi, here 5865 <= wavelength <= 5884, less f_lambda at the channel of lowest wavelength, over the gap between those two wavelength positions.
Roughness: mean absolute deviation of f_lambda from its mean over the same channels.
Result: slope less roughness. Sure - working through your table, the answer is -0.14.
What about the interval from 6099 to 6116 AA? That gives -0.13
